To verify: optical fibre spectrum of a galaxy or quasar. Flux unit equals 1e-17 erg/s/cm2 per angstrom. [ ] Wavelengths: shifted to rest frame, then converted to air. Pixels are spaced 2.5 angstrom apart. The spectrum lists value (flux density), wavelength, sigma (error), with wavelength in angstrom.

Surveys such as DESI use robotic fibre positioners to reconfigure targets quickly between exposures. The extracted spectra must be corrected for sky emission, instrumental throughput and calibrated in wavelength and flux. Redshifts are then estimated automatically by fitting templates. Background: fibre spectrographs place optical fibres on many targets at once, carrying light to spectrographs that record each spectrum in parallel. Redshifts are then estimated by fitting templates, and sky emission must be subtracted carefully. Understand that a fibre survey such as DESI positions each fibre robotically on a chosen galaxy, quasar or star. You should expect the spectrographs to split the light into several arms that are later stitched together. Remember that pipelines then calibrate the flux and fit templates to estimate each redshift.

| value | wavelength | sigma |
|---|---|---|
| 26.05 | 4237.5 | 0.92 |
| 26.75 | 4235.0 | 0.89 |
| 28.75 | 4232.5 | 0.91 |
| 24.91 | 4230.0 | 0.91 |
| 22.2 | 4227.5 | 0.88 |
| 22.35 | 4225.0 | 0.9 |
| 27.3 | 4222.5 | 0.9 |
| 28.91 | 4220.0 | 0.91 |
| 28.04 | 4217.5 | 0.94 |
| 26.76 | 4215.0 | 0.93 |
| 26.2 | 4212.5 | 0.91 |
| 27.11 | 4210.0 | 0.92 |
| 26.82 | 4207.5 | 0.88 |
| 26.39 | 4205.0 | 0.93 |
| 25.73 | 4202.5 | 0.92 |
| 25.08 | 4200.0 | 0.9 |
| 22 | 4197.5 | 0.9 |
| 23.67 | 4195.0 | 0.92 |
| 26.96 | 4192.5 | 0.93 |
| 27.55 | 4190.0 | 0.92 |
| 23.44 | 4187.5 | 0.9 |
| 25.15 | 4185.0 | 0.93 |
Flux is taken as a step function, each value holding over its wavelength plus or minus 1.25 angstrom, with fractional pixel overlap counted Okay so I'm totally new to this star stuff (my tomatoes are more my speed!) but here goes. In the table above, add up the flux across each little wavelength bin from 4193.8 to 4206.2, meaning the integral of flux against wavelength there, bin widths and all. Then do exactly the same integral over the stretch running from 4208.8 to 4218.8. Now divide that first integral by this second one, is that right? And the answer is 1.1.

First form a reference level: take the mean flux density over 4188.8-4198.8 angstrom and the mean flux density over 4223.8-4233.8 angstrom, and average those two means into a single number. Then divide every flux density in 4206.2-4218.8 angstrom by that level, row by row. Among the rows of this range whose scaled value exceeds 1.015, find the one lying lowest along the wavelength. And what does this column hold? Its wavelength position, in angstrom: 4207.5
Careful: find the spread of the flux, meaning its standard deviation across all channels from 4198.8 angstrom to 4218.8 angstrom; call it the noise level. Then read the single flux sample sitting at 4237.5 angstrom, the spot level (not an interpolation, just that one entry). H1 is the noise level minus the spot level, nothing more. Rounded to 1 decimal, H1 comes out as -25.2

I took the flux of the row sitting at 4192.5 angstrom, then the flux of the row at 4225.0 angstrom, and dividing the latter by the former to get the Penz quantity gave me 0.83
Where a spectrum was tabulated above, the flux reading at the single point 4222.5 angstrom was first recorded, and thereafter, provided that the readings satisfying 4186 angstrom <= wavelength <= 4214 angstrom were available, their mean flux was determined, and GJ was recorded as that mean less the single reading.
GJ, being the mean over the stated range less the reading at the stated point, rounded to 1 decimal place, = -1.8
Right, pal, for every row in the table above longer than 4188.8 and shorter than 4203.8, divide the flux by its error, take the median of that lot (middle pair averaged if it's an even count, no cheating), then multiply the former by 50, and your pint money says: 1396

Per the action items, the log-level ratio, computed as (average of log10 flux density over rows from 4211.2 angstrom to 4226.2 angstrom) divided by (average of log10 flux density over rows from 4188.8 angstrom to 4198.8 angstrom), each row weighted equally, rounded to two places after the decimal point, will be 1.02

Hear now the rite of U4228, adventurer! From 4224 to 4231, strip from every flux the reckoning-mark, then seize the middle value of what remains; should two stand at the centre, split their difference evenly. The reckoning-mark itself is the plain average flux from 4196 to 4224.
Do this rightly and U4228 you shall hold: -4.0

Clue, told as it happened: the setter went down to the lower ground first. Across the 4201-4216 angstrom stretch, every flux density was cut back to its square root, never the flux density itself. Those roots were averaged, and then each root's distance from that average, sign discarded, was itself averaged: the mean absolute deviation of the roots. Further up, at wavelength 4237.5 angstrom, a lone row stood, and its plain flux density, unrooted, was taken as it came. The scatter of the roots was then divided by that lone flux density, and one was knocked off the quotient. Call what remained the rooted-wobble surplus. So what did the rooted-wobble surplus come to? -0.9985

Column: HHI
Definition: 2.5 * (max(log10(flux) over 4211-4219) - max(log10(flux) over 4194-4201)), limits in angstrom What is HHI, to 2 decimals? 0.12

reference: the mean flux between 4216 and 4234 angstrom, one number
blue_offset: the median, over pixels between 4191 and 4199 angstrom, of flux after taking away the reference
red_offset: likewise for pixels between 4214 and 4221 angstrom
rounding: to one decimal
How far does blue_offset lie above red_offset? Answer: -4.4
